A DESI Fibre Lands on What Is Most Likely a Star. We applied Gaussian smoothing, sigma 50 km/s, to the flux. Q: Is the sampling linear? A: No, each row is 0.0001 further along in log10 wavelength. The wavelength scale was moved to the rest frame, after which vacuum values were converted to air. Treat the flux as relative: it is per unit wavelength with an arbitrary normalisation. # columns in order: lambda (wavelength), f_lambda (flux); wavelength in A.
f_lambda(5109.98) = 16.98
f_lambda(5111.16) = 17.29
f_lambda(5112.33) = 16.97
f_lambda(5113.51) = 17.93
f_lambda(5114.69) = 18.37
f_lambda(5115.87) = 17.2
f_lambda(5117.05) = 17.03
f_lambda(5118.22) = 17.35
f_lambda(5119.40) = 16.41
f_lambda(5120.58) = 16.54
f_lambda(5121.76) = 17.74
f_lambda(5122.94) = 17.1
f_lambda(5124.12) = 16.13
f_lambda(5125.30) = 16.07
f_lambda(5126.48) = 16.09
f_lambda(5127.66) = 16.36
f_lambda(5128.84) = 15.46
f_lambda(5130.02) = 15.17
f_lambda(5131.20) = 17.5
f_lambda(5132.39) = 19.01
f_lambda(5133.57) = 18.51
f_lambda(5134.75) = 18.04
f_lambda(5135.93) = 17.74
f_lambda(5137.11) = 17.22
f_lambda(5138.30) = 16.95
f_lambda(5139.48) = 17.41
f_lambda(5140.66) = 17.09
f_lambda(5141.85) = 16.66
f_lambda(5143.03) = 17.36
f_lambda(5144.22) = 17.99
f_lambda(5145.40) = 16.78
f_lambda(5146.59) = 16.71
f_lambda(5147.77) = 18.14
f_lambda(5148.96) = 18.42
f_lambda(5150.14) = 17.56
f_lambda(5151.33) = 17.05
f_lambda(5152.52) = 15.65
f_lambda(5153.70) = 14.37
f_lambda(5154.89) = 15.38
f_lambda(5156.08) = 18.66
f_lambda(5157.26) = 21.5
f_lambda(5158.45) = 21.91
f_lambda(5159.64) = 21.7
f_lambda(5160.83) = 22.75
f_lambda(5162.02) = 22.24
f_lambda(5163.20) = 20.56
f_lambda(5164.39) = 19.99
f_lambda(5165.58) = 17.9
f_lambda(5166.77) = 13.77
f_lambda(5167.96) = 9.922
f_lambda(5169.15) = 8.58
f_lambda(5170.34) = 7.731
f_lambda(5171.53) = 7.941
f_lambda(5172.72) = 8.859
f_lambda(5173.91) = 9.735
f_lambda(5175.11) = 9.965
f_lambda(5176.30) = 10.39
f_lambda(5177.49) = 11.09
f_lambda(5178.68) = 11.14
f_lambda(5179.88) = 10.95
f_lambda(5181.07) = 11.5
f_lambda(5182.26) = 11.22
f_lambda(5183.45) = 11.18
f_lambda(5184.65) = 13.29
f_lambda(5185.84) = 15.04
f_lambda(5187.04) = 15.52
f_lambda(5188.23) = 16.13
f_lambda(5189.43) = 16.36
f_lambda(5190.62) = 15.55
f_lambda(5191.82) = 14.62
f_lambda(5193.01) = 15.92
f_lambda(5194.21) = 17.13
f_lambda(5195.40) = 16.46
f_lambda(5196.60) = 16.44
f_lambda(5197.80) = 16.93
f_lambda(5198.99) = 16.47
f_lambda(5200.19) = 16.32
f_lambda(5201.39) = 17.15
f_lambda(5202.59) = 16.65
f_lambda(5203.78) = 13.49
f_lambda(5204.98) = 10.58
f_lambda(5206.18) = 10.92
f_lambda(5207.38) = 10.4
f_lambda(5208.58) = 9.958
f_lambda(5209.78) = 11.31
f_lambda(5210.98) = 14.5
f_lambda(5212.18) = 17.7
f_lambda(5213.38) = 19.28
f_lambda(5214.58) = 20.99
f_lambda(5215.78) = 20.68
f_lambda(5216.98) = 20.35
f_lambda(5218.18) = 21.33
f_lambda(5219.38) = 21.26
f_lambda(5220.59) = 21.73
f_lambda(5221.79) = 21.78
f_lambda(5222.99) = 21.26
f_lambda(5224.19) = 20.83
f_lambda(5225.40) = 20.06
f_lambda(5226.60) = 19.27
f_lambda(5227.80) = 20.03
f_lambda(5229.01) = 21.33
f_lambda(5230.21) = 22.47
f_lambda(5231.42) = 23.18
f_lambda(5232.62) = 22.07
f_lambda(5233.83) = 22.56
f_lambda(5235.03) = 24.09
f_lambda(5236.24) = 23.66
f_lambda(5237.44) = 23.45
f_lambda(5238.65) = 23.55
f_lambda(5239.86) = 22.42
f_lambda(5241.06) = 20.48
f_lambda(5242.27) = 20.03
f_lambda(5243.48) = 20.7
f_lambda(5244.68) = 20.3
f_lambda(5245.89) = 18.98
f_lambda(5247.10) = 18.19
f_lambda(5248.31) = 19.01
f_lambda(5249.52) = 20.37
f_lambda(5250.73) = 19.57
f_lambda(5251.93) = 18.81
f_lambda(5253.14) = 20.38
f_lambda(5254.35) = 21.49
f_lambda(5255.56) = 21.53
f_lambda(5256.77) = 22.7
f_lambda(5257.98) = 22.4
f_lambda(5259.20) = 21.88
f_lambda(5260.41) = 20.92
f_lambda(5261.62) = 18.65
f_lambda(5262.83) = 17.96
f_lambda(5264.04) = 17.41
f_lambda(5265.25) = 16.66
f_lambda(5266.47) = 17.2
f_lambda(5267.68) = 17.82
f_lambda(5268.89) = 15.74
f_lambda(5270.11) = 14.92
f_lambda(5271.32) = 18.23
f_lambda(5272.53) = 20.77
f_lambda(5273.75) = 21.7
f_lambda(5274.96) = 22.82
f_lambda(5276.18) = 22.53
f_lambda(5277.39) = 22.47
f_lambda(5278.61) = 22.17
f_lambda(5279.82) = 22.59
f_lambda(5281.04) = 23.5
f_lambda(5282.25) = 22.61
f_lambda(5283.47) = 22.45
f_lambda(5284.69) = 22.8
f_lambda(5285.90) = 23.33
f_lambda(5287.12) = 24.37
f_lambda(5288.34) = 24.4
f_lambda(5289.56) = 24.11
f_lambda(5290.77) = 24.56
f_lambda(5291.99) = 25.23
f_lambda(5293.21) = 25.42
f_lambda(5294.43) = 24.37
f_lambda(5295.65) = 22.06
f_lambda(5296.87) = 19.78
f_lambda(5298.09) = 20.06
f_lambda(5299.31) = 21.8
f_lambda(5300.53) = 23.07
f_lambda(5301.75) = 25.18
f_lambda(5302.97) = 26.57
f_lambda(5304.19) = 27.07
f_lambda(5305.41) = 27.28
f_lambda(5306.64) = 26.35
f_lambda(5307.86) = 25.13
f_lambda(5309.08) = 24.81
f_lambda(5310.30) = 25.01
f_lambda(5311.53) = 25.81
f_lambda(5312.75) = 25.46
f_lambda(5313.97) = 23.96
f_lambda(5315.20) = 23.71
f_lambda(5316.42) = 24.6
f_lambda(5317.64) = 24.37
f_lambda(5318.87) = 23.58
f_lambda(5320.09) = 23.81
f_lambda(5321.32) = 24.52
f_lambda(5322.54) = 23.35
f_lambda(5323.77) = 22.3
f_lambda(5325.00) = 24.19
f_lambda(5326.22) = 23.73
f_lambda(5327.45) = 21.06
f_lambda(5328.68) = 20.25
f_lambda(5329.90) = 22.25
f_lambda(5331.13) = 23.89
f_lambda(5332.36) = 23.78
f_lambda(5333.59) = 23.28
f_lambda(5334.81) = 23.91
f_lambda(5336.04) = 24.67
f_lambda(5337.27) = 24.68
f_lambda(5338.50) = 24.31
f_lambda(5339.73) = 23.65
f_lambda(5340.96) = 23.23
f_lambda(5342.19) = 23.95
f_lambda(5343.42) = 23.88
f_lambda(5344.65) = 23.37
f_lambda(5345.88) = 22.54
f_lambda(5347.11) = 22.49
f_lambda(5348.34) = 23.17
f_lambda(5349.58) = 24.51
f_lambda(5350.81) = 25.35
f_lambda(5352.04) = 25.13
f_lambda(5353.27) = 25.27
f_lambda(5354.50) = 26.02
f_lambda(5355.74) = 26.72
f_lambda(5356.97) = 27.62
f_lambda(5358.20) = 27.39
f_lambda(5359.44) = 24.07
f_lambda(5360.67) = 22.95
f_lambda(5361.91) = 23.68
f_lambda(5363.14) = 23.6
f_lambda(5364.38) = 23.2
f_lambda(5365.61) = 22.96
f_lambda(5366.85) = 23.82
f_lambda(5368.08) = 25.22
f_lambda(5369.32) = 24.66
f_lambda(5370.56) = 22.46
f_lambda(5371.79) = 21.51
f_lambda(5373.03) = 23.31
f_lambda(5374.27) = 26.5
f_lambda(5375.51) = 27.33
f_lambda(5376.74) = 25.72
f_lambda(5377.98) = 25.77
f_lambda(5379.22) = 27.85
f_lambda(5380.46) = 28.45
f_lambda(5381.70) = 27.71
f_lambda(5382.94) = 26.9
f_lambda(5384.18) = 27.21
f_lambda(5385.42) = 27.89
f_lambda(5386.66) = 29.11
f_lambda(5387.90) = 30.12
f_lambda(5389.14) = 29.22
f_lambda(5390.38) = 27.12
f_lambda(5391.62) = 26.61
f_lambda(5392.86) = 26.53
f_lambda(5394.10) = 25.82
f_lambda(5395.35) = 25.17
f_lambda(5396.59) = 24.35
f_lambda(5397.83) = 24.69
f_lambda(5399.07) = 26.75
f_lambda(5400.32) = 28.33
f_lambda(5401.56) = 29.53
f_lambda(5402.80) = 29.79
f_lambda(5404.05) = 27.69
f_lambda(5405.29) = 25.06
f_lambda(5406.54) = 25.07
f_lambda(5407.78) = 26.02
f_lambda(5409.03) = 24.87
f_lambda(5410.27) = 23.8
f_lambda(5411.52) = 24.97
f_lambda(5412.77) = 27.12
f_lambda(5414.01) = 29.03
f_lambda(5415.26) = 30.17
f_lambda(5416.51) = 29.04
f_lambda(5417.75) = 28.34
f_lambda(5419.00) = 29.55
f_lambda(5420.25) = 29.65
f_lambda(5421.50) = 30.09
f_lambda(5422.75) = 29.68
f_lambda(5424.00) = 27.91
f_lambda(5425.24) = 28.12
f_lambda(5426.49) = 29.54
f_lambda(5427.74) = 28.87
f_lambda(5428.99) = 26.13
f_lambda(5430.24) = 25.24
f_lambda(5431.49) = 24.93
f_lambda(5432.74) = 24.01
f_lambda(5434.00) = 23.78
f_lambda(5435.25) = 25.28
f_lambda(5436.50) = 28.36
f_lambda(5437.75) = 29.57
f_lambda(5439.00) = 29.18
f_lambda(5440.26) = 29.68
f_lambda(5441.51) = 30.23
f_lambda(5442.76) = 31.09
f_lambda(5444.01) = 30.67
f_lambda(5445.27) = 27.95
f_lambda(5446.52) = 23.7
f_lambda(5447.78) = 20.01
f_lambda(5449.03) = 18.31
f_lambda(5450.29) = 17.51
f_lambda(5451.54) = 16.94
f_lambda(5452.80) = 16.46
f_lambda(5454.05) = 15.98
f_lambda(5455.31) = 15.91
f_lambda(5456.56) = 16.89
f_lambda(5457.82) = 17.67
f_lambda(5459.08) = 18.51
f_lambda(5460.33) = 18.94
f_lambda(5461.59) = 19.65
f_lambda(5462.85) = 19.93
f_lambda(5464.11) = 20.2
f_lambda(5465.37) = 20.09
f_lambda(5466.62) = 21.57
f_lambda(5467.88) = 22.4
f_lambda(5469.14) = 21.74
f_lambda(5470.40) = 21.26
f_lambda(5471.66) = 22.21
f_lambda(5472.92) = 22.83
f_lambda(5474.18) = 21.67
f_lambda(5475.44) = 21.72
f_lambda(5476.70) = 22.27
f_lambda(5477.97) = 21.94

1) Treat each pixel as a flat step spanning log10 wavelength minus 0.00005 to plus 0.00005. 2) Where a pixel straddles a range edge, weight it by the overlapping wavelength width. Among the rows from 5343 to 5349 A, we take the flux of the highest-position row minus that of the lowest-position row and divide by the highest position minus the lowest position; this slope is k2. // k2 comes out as -0.14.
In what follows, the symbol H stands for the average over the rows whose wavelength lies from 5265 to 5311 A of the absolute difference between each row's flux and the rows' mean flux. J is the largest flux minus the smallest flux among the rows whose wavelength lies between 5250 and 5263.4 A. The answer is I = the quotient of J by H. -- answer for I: 2.0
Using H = 2.3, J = 5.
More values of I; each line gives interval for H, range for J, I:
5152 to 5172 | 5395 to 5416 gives 1.4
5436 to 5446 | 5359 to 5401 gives 10.4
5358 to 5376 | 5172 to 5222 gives 9.5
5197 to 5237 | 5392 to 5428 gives 1.8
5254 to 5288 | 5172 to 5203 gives 3.7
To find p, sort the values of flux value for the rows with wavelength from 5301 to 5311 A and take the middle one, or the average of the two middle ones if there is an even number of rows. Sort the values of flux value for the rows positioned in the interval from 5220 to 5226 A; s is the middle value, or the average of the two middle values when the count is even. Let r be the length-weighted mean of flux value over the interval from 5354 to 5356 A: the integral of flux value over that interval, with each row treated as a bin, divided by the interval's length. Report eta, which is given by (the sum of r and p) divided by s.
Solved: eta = 2.45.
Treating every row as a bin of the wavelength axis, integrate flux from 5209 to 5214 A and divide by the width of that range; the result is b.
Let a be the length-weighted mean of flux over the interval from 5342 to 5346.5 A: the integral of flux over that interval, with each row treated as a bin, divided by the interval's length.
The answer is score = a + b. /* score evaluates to 39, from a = 23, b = 16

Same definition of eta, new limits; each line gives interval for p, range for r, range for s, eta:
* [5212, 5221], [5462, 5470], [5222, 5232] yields 1.99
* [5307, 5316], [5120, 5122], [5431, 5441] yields 1.57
